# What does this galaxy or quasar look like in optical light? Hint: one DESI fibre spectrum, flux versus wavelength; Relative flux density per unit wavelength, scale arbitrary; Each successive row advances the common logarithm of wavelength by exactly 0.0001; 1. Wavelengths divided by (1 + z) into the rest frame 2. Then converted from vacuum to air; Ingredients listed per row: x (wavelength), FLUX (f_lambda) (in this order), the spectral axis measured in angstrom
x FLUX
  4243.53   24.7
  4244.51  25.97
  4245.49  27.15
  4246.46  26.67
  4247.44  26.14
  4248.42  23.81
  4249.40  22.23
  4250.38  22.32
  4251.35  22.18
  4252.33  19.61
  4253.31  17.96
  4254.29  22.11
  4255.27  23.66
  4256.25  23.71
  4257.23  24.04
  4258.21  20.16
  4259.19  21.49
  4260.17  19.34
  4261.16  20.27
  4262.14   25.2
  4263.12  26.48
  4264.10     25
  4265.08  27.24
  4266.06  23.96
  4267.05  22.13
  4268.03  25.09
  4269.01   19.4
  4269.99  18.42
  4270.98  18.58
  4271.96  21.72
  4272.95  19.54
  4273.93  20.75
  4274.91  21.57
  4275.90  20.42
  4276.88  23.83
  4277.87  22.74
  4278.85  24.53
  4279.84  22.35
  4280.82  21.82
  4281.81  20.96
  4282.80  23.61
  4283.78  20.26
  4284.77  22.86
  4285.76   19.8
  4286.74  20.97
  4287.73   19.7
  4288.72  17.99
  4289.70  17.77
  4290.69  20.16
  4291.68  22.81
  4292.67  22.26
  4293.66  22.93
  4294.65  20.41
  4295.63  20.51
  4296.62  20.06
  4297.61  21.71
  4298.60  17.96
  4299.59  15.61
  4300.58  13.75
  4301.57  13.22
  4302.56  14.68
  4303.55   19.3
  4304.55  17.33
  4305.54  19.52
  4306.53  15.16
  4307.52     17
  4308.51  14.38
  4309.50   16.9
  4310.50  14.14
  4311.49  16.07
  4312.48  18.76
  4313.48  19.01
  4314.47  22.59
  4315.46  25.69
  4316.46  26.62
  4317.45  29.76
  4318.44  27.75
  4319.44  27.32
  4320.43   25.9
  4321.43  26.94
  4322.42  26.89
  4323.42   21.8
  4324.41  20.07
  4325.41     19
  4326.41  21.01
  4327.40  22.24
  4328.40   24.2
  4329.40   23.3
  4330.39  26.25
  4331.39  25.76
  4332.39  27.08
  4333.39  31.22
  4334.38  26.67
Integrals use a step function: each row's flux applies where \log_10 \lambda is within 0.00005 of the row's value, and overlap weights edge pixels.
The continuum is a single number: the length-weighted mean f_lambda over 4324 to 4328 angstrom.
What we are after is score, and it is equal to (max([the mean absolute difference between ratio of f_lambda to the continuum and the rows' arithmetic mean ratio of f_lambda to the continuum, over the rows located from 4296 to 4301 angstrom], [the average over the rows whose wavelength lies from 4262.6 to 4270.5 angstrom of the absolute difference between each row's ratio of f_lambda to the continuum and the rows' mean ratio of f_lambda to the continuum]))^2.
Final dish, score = 0.016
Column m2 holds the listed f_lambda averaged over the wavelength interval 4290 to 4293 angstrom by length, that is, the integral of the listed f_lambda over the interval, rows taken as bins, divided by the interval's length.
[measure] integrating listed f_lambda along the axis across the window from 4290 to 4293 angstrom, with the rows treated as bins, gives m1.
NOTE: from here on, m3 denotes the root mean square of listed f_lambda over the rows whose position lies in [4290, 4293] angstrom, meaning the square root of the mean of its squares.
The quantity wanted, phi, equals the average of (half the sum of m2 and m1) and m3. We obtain 32.3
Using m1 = 64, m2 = 21.4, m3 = 21.8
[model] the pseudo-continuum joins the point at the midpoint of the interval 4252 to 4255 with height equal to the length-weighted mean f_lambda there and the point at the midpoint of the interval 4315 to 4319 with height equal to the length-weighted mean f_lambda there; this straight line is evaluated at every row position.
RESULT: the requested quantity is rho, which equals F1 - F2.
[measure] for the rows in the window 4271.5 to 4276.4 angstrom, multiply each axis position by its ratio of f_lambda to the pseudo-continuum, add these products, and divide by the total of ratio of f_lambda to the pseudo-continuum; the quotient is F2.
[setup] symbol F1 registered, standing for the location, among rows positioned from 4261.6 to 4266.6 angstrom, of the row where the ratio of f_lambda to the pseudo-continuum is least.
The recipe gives -7.9 angstrom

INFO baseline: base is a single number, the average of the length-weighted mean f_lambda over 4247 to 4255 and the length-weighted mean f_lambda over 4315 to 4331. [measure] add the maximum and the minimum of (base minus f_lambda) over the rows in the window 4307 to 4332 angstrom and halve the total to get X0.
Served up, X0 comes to 1.4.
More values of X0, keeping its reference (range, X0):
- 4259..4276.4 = 0.5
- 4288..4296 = 3.0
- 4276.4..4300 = 3.3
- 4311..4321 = 0.5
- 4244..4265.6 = 0.8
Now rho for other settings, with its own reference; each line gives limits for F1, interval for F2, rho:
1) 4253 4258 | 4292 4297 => -41.3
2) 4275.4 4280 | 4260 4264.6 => 13.6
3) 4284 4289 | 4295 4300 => -8.8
